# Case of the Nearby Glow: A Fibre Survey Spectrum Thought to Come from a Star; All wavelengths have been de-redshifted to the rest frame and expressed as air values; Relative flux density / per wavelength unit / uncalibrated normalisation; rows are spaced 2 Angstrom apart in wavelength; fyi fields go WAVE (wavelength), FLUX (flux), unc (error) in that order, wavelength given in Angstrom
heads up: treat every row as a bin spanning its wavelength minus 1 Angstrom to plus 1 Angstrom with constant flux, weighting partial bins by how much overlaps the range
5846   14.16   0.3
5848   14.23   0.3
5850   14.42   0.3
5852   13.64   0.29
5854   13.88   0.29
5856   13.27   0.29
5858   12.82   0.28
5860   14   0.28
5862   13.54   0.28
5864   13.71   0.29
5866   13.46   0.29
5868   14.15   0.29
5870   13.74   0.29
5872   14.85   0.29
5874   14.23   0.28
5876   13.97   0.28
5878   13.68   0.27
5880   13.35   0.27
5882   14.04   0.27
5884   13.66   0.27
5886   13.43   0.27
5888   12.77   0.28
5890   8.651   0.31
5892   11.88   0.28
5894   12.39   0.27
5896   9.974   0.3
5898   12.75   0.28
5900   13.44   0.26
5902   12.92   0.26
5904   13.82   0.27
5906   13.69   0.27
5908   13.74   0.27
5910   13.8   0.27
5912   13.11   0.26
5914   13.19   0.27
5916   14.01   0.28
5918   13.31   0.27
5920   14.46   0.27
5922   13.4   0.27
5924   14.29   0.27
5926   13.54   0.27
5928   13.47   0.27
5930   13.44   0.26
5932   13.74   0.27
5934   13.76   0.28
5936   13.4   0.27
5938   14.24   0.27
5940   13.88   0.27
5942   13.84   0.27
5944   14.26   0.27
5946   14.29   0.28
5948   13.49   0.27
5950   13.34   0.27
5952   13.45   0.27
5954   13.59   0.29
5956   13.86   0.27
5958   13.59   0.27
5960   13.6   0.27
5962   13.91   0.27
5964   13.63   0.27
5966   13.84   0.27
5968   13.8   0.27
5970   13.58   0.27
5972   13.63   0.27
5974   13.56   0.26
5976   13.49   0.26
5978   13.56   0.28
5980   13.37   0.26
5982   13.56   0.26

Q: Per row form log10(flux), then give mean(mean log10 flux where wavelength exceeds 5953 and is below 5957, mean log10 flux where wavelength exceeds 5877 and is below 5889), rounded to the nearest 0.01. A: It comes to 1.13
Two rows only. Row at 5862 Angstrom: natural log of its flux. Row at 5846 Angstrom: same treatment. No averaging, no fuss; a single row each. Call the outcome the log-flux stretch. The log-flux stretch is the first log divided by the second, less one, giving -0.017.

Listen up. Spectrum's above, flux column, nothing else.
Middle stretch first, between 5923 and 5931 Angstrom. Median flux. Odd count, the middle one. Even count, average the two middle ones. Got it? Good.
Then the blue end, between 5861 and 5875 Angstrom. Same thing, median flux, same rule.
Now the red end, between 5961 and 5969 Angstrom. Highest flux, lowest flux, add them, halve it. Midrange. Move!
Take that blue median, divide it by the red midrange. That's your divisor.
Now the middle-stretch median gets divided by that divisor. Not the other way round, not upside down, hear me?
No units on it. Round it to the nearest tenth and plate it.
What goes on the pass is 13.5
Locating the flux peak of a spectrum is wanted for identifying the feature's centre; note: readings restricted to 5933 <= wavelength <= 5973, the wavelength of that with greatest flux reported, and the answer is 5946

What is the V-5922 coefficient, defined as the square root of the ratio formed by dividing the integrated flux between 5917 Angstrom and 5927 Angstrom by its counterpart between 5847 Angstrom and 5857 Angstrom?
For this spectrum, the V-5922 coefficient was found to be 1.00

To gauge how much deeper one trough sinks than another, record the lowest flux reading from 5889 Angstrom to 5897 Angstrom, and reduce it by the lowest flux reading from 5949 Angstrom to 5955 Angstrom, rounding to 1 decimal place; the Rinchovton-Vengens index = -4.7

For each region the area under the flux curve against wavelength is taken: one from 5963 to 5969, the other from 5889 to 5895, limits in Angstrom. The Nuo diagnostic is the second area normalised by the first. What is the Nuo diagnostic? 0.80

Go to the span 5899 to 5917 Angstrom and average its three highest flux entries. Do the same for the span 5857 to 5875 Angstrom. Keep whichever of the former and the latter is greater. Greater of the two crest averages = 14.4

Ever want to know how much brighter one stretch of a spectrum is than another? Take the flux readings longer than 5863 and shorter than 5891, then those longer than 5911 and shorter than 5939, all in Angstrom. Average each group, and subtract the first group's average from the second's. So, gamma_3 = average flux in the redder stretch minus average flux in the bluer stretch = 0.26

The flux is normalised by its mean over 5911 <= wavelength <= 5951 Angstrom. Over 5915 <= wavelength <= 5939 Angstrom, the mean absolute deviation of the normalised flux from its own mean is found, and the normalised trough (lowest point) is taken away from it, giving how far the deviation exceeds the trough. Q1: -0.95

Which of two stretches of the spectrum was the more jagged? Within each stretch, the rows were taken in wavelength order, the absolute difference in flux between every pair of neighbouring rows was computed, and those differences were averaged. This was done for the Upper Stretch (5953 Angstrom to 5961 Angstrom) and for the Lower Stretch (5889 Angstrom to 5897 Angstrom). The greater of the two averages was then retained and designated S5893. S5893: 2.1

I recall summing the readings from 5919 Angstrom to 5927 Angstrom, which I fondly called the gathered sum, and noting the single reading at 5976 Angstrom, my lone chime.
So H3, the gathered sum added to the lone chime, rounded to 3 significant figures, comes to 69.2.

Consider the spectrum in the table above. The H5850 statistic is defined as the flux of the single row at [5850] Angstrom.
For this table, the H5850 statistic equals 14.42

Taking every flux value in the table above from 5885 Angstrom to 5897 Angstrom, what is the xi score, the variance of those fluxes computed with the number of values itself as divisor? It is 2.79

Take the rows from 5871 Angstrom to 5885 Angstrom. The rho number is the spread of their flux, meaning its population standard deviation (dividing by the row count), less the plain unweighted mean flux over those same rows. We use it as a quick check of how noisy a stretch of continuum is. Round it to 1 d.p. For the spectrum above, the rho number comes -13.5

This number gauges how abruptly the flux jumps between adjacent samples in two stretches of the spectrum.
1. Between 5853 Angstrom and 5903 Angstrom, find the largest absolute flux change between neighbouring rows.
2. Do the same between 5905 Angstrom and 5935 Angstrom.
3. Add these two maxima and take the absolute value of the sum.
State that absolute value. 5.3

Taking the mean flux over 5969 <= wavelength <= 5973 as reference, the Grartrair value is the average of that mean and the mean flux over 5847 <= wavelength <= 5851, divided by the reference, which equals 1.03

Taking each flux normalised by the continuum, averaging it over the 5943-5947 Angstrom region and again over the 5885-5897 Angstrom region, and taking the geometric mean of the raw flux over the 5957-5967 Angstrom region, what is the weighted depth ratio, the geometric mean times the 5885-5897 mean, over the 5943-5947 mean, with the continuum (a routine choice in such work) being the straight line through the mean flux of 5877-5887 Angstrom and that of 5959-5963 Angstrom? 11.1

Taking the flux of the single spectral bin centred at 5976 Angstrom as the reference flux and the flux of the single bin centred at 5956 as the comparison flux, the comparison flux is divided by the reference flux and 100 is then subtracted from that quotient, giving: -99.0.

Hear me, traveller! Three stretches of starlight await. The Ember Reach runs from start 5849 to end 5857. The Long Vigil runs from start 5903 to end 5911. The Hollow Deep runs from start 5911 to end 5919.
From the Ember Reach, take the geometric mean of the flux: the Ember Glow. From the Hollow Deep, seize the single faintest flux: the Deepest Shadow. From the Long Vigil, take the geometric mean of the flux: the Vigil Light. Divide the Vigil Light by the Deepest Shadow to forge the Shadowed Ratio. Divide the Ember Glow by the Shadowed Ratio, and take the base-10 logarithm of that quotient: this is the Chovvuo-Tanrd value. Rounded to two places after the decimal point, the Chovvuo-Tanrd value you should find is 1.12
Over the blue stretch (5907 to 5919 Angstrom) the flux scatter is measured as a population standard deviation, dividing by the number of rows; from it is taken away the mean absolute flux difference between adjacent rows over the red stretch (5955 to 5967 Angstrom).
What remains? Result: 0.1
